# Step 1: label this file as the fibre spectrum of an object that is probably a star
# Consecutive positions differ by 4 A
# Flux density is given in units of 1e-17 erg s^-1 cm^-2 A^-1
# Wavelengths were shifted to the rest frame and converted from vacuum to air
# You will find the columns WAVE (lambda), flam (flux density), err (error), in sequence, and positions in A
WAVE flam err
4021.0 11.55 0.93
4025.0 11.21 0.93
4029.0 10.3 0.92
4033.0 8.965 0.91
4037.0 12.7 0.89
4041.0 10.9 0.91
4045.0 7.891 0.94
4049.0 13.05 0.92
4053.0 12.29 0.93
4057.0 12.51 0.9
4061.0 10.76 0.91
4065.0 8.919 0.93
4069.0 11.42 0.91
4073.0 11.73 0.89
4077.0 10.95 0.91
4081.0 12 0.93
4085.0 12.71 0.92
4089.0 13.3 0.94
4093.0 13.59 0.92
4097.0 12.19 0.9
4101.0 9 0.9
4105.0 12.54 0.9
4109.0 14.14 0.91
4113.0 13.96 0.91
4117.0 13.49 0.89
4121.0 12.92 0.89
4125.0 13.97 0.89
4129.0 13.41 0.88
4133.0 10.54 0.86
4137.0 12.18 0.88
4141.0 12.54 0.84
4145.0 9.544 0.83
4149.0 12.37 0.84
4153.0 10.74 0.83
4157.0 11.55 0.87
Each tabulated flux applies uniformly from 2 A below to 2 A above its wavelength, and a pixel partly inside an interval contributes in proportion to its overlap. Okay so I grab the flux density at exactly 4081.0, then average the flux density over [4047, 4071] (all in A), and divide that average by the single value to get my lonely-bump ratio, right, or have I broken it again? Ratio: 0.96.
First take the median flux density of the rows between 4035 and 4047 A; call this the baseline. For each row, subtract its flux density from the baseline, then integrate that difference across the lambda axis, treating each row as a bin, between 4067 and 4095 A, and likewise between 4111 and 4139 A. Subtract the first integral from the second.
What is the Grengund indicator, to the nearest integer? -19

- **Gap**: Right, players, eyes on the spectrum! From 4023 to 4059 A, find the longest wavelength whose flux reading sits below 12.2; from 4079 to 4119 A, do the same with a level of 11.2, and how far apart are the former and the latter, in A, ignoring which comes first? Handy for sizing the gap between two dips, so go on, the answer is 56 A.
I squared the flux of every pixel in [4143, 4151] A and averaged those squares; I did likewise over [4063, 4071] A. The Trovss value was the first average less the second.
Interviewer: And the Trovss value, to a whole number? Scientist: 17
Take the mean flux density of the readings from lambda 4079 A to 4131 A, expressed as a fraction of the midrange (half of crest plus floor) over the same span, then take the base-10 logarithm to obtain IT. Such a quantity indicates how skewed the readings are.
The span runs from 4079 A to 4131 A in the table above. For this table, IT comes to 0.046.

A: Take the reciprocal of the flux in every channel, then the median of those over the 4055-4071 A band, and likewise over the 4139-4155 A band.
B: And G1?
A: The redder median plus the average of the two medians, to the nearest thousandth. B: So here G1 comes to 0.176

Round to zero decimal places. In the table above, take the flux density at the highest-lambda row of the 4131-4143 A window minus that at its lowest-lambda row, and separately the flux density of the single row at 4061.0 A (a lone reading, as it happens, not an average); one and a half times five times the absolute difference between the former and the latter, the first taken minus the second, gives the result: 66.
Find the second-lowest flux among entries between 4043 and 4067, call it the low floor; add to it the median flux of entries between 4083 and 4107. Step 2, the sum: 21.5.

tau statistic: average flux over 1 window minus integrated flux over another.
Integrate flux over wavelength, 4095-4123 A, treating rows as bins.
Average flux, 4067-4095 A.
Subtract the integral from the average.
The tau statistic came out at -341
